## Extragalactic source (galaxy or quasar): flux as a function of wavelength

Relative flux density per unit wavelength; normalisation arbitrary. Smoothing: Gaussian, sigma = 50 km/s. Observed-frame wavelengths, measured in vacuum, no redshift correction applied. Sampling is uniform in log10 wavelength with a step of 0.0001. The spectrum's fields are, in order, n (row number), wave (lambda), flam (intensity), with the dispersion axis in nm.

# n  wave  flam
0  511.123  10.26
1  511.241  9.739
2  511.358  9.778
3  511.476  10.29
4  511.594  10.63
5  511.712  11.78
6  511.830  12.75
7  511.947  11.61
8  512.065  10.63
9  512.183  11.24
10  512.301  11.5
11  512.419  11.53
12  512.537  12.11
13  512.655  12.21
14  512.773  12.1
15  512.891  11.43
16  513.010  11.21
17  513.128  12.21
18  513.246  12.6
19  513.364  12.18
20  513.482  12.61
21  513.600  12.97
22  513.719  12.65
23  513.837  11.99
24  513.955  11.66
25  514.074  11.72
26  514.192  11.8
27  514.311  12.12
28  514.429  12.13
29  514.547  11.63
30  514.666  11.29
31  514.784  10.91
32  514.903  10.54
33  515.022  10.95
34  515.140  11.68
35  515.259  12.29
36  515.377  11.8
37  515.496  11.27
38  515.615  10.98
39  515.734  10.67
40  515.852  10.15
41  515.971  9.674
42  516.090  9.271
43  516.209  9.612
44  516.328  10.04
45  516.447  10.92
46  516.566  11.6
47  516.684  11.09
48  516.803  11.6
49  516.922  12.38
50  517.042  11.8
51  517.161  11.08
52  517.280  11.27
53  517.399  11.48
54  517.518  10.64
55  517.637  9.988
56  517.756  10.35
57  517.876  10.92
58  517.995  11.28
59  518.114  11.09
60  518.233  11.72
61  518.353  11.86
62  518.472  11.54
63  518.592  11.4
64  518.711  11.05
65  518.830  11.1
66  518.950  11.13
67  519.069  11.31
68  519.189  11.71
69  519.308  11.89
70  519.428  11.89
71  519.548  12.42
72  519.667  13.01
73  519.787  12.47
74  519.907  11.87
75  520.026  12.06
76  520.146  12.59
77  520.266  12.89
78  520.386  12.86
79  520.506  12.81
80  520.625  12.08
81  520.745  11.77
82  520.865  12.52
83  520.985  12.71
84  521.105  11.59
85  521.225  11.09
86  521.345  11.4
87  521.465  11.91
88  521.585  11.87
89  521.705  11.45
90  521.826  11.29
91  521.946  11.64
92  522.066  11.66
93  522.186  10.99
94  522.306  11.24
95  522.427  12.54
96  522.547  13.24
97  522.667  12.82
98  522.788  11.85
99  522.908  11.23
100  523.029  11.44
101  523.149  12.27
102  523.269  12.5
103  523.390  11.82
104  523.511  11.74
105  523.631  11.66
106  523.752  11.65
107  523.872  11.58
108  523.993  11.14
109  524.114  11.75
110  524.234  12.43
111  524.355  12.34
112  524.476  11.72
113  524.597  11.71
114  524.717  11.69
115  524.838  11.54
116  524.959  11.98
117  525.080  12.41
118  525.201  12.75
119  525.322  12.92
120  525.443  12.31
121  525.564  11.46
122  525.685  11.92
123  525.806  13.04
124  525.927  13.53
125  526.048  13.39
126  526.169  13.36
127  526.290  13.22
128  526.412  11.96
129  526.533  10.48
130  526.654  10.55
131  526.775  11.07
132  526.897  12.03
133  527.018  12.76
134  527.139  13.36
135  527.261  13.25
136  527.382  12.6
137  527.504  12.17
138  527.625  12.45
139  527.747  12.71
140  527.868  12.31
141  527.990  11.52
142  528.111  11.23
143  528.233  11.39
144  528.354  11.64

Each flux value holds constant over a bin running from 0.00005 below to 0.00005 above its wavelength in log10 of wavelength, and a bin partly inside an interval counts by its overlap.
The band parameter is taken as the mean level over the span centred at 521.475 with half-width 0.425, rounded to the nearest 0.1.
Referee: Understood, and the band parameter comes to 11.5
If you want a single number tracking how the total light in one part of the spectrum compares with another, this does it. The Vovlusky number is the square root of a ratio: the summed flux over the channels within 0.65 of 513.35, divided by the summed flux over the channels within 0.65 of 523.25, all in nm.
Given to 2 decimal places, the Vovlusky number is 1.01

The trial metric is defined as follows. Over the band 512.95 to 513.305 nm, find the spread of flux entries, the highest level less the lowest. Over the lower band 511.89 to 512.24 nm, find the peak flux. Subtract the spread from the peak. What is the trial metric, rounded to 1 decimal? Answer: 10.2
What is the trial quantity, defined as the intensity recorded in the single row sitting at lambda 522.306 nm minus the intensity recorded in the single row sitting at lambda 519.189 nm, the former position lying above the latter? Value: -0.47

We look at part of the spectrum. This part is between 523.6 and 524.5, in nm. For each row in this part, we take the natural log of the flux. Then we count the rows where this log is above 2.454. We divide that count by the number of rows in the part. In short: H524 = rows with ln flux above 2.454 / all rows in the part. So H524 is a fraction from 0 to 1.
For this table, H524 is 0.75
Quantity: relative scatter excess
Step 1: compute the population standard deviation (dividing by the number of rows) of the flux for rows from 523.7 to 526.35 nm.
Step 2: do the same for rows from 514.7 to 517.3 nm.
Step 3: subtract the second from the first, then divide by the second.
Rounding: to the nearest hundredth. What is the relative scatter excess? -0.14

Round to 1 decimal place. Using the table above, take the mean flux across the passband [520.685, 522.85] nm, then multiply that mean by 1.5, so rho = 17.8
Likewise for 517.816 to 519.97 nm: 17.5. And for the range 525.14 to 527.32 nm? 18.6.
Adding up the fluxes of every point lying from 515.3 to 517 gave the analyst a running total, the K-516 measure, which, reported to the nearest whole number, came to 151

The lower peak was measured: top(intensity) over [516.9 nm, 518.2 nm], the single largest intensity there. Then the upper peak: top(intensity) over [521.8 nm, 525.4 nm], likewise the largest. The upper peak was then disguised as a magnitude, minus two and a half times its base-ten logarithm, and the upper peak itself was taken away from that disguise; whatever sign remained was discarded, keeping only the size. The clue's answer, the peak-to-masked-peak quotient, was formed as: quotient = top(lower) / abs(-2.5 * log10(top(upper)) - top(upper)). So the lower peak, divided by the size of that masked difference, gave 0.772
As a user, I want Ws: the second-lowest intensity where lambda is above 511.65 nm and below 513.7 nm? 11.21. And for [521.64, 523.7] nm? 11.23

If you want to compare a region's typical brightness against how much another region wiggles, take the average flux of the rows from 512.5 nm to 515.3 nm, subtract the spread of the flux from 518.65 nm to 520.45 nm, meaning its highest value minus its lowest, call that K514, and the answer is 9.91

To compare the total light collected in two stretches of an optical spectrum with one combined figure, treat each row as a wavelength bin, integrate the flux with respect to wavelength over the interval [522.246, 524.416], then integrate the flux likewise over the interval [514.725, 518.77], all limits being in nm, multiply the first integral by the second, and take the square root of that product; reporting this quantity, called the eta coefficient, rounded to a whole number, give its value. 34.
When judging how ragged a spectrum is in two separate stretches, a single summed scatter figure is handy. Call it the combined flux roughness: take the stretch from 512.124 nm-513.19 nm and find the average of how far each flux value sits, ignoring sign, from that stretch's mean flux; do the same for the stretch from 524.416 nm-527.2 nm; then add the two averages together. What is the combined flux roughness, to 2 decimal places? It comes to 1.13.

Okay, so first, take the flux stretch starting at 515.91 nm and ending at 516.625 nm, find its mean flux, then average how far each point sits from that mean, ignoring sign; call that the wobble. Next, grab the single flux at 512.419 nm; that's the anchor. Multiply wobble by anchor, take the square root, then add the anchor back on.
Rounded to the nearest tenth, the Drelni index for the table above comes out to 14.4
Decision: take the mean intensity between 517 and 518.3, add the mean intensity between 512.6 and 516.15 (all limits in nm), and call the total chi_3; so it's 22.6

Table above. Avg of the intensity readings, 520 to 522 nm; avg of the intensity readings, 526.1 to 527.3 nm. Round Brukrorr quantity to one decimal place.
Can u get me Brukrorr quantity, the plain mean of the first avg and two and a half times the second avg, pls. 21.3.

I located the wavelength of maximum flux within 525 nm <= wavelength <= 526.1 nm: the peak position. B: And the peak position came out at 525.927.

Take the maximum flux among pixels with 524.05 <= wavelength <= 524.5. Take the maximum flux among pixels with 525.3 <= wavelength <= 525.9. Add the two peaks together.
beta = 25.47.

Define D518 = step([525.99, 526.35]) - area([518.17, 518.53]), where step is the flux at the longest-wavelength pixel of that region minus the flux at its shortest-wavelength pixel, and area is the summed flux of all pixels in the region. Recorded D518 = -35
